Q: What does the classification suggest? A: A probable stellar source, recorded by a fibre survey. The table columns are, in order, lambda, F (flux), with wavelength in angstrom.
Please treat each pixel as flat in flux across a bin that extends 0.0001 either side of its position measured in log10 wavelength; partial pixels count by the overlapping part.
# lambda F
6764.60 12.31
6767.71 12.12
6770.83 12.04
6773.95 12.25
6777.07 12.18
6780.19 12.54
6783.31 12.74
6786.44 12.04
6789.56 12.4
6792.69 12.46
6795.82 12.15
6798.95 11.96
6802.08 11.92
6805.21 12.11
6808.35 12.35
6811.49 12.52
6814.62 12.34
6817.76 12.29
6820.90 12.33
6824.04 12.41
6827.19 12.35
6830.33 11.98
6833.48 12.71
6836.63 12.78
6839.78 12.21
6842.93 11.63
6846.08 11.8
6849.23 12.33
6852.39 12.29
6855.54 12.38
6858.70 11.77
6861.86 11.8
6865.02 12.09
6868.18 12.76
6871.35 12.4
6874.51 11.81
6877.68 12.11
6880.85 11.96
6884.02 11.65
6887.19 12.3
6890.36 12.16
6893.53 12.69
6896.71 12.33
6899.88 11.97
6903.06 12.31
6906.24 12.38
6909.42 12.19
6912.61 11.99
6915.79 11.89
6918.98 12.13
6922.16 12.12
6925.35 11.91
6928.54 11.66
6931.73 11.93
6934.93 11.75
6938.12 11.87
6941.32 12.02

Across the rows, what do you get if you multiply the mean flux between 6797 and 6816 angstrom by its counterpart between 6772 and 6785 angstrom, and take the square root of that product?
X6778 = 12.3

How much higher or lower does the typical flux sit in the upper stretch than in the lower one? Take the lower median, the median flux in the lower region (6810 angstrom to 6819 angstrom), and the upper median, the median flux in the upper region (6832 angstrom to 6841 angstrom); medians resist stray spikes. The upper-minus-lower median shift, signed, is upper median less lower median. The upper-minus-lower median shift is 0.4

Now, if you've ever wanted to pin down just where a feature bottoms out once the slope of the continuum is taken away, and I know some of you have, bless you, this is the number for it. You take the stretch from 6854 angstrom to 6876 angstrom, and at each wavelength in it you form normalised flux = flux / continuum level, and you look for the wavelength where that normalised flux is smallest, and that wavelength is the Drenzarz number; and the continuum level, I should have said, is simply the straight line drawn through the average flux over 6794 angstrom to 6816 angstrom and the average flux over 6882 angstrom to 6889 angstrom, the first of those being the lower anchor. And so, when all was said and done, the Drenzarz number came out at 6858.70 angstrom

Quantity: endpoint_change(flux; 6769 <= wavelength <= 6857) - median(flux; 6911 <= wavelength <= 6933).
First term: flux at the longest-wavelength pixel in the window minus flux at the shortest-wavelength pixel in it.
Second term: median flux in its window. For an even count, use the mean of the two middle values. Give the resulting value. -11.6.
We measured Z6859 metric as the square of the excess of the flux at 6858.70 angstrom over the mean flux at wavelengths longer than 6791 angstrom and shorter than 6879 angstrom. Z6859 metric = 0.20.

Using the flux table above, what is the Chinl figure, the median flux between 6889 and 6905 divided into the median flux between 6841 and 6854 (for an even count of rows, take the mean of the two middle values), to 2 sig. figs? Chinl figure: 0.98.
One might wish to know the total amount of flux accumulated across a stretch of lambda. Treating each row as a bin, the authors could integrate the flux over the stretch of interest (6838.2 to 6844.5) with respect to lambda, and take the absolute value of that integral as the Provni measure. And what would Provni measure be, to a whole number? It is 75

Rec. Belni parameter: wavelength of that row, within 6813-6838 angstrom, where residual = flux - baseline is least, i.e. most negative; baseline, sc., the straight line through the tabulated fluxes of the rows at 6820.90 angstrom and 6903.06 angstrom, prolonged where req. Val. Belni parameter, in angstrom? 6830.33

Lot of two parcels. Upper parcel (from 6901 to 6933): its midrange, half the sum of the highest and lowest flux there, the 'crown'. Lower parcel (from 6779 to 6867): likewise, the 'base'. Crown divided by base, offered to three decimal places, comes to 0.985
